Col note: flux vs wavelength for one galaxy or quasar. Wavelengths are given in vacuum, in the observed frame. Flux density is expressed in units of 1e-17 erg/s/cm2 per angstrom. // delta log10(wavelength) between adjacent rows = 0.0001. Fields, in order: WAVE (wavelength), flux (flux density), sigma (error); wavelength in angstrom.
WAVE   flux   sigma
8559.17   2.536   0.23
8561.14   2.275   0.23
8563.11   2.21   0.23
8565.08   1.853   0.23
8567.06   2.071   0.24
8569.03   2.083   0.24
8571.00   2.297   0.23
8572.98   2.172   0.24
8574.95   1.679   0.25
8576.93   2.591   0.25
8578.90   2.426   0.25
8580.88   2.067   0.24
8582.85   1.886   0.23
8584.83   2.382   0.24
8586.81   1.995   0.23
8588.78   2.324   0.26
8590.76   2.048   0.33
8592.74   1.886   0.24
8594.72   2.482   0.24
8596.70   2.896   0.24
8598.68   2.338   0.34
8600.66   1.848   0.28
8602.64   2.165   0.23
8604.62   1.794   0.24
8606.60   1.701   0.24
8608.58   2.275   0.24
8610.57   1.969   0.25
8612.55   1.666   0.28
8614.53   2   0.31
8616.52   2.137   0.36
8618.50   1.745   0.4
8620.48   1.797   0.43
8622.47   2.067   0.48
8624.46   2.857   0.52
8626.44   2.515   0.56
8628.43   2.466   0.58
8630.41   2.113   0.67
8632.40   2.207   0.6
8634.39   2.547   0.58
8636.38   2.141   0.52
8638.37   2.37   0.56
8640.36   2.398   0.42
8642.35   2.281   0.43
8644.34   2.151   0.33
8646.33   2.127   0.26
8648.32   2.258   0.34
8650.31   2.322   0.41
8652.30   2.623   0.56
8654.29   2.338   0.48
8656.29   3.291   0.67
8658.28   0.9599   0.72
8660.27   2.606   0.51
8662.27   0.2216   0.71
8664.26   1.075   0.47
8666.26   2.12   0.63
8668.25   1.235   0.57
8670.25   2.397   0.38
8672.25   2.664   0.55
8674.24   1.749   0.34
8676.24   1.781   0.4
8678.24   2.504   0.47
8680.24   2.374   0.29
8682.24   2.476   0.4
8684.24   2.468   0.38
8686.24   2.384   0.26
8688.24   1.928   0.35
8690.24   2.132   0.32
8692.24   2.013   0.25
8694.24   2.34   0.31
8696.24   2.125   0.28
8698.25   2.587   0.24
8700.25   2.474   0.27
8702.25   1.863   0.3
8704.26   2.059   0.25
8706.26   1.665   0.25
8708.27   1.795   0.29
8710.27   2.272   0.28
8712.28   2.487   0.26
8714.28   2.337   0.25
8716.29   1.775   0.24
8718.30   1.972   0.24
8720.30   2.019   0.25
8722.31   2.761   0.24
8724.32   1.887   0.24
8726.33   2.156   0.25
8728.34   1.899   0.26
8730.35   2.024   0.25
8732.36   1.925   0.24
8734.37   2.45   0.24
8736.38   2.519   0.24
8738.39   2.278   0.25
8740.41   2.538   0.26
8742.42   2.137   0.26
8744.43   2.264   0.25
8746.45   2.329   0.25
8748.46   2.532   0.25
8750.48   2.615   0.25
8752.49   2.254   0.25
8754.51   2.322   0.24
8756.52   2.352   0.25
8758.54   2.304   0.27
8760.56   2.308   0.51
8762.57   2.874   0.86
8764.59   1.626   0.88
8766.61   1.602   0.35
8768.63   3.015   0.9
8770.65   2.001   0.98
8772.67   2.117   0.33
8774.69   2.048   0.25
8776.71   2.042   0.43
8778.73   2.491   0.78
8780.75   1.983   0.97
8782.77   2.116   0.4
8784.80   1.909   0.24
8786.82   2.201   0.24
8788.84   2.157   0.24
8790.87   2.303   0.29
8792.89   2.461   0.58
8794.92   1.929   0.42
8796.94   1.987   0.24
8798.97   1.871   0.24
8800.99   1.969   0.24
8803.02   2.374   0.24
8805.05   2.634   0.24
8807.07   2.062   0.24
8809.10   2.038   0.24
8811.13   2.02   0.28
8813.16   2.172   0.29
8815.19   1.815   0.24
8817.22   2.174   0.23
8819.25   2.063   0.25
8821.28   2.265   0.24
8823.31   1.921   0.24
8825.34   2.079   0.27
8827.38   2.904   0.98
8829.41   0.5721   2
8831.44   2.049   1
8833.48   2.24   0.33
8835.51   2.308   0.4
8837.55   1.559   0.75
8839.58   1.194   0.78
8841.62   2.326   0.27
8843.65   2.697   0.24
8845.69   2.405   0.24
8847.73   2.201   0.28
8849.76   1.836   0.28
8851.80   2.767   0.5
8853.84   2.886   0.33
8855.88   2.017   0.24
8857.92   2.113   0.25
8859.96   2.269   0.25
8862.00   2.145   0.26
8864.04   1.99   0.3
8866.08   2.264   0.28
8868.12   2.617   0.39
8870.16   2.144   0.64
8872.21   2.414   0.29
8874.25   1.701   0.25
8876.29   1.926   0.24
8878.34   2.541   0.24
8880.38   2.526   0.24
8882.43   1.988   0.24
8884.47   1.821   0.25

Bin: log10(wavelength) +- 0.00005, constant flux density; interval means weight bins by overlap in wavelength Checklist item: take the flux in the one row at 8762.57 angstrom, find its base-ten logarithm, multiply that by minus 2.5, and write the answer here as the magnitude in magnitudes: -1.1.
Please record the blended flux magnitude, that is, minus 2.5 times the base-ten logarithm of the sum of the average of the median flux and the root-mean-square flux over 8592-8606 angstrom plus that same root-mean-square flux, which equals -1.616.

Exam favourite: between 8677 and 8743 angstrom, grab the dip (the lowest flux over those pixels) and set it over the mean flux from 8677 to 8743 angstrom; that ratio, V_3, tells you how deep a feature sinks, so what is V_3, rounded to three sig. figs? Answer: 0.757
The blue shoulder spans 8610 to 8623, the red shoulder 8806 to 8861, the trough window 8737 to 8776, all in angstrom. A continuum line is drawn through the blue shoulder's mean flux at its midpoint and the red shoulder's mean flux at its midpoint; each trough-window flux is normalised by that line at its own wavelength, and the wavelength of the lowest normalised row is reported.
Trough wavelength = 8766.61 angstrom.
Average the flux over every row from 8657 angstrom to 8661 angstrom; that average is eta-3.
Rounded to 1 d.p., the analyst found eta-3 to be 1.8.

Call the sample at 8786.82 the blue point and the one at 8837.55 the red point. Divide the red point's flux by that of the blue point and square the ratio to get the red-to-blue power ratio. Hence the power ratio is 0.50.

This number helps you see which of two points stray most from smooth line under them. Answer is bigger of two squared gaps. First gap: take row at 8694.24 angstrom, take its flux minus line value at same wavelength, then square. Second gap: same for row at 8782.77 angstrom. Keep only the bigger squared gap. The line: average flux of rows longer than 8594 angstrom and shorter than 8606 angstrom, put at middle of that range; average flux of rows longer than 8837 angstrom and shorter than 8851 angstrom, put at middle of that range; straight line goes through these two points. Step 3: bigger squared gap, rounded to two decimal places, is 0.03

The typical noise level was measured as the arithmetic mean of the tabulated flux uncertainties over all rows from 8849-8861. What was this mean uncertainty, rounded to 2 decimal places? 0.31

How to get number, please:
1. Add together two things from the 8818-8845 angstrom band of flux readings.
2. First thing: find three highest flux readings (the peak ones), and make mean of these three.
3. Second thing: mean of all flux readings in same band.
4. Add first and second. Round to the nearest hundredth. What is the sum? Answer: 4.66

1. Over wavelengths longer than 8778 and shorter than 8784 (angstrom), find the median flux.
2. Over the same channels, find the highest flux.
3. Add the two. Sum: 4.6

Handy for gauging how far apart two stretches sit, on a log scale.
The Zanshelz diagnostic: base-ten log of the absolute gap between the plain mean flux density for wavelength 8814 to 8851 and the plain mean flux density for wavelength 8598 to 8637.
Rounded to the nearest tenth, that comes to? -1.1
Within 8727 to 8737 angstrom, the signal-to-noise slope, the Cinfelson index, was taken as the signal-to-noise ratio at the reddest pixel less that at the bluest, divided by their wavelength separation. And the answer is 0.4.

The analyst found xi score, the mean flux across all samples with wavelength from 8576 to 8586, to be 2.3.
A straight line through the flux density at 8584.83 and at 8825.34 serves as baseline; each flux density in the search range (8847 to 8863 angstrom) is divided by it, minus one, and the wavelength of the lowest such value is 8849.76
